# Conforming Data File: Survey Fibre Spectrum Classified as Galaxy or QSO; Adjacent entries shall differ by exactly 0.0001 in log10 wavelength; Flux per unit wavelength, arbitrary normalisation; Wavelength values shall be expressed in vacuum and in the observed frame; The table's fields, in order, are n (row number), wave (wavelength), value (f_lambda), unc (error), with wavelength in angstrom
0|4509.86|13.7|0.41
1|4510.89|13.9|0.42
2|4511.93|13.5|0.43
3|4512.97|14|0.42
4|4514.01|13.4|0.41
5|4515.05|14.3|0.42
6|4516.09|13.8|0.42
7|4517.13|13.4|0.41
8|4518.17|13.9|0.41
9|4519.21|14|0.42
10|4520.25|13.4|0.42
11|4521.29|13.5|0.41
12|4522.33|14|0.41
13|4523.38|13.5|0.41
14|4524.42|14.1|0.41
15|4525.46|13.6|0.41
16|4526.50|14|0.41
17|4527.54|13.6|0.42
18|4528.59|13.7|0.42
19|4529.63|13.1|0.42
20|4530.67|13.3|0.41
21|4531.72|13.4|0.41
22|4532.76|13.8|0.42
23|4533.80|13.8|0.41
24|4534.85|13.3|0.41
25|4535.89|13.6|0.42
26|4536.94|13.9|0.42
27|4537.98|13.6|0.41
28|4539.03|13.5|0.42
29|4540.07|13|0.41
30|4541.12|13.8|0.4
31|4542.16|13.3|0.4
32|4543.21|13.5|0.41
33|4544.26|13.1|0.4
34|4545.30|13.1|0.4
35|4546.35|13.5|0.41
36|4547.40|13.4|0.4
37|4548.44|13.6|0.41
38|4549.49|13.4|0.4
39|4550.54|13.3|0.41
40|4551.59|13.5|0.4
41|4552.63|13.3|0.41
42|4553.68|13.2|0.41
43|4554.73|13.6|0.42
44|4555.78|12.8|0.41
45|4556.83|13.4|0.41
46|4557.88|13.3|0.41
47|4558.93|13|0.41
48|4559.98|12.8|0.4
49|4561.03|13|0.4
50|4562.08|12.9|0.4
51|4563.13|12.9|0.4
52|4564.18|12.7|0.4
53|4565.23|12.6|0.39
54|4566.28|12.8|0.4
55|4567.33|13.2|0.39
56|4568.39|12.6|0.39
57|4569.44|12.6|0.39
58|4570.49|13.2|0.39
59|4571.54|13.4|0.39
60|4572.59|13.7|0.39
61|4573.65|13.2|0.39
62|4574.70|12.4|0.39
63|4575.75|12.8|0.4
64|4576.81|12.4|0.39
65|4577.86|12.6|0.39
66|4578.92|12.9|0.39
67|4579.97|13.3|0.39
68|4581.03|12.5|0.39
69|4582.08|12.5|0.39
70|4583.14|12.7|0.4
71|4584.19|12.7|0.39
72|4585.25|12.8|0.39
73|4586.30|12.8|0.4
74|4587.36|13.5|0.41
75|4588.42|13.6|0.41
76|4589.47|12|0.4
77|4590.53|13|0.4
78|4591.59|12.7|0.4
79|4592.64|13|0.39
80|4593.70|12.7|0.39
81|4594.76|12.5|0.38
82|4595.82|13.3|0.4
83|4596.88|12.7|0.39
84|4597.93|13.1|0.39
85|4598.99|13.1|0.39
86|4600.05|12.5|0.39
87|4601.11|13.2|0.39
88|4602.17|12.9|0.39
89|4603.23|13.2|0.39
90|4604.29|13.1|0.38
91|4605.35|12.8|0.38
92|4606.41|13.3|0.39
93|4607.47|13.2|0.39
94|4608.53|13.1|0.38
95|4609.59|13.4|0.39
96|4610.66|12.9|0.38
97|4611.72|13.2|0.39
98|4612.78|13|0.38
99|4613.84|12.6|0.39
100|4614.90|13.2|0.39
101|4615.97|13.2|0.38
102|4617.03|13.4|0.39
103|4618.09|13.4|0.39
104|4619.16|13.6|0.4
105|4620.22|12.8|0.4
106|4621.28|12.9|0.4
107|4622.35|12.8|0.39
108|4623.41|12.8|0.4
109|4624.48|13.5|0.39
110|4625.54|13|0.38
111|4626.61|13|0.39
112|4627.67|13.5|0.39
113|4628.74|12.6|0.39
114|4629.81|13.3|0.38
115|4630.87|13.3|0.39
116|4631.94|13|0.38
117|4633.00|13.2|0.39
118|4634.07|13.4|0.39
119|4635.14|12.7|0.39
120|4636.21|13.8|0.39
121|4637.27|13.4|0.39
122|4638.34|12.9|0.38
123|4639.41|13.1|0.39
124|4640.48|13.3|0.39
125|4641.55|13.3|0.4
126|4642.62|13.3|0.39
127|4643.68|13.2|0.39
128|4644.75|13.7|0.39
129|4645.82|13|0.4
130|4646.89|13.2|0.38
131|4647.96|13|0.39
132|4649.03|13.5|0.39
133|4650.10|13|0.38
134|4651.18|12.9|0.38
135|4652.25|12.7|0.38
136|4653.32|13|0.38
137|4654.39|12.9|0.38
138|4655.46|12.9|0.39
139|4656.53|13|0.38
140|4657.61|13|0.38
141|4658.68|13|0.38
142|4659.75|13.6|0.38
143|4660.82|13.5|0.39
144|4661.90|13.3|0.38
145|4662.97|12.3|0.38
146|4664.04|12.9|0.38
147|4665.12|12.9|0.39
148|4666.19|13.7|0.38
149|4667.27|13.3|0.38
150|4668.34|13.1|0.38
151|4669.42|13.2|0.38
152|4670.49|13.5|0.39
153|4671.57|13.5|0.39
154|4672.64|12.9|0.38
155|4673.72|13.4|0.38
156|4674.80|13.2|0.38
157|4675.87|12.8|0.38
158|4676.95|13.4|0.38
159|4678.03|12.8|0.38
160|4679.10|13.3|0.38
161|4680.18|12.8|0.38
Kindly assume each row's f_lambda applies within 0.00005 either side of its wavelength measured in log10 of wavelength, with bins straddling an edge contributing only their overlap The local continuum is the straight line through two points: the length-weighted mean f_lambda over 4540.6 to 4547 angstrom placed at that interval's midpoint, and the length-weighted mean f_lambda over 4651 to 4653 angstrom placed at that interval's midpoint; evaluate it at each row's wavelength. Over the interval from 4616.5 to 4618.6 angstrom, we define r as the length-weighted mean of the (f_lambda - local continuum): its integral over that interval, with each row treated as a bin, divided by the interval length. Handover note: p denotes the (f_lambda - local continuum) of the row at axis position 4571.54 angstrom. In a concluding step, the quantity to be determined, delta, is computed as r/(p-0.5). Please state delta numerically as -1.2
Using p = 0.164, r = 0.40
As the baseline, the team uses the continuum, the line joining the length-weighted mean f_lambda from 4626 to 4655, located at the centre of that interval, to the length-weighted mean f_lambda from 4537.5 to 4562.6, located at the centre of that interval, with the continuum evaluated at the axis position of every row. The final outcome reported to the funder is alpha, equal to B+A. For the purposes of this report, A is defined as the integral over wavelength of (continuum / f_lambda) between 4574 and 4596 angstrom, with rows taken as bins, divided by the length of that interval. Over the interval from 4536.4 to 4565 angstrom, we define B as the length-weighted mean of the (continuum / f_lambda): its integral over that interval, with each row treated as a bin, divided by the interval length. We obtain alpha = 2.04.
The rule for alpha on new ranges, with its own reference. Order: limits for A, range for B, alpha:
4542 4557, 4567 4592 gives 2.03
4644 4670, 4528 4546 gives 1.99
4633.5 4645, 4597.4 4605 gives 2.01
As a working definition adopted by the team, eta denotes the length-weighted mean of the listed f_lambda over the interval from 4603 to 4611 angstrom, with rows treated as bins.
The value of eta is 13.1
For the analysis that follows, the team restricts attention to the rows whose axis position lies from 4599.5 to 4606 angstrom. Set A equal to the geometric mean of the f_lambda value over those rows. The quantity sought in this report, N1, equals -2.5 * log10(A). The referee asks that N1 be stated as -2.78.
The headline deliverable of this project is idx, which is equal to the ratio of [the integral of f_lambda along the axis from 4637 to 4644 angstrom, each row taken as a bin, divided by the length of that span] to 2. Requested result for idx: 6.6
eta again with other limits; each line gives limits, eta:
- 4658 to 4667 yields 13.2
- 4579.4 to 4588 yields 12.9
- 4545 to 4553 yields 13.4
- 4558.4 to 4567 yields 12.9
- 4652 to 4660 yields 13.0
